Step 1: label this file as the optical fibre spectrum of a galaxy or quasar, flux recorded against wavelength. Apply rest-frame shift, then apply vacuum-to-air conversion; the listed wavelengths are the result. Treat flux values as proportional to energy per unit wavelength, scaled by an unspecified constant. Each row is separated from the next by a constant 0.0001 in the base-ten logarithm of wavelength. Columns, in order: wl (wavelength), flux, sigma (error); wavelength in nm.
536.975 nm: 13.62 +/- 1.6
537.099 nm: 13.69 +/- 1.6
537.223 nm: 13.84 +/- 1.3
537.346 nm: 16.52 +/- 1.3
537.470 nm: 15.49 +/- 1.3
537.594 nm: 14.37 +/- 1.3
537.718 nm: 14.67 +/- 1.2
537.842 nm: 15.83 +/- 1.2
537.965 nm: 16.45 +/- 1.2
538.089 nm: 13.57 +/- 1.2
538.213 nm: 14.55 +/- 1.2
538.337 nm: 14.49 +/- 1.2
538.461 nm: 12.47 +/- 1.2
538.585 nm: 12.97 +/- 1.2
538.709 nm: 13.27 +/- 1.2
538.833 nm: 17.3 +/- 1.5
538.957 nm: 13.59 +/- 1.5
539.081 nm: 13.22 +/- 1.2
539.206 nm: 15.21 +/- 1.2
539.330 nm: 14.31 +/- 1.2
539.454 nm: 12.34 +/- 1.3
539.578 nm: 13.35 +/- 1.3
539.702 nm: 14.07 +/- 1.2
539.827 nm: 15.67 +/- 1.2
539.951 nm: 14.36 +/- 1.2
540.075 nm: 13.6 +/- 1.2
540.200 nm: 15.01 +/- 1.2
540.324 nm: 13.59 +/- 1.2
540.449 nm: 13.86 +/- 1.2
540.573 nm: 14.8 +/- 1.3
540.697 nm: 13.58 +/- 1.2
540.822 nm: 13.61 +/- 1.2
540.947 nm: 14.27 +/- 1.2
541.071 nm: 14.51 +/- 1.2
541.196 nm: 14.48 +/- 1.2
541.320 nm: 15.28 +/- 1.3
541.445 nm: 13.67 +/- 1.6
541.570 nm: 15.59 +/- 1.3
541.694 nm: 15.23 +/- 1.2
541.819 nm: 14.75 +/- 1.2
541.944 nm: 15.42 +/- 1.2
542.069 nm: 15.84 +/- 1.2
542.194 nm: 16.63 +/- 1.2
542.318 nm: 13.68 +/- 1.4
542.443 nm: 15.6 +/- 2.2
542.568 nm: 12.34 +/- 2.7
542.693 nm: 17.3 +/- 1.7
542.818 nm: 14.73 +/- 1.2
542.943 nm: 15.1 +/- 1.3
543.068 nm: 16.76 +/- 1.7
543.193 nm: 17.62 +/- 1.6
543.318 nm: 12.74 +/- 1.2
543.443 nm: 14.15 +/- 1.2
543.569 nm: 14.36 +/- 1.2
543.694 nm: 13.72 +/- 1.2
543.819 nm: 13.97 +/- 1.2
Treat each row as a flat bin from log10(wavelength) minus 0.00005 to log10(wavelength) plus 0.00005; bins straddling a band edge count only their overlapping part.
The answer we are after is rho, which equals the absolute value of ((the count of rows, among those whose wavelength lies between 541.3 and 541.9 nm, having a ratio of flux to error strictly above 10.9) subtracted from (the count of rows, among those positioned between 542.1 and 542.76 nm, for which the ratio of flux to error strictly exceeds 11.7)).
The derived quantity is 3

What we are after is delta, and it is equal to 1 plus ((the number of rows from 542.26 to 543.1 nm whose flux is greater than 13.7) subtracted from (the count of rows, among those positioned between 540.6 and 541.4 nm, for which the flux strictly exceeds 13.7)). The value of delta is 0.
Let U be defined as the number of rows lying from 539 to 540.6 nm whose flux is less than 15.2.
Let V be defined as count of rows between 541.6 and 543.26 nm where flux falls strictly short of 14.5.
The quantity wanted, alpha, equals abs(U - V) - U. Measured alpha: -2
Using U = 11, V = 2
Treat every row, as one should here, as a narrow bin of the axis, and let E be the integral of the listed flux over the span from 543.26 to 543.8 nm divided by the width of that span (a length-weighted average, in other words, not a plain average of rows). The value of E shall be 13.8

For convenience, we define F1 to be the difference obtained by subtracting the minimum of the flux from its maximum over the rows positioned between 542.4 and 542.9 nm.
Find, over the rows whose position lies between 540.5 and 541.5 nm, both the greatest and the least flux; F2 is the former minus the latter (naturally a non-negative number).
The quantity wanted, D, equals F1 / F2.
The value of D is 2.9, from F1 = 5.0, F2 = 1.7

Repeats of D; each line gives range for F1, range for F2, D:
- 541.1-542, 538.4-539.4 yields 0.4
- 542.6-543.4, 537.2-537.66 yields 1.8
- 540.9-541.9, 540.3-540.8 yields 1.6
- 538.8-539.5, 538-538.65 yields 2.4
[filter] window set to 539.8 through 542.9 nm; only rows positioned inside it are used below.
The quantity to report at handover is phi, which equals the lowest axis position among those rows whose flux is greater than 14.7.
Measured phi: 539.827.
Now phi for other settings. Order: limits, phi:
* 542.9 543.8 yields 542.943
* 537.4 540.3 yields 537.470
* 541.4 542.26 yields 541.570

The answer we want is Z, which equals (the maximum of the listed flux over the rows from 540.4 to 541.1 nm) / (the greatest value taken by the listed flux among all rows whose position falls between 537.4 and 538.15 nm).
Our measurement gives 0.90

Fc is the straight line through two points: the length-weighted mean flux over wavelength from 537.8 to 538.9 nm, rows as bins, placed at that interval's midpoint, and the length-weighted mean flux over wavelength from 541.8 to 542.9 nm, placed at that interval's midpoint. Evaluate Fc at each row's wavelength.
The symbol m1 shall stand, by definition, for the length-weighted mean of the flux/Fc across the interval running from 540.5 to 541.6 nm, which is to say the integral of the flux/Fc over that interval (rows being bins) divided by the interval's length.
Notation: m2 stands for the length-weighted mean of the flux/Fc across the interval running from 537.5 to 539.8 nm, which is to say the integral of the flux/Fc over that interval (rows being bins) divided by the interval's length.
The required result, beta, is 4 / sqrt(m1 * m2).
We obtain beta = 4.12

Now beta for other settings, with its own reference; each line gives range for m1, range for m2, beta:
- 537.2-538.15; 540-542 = 3.97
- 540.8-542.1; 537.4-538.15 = 3.94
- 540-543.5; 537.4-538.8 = 4.04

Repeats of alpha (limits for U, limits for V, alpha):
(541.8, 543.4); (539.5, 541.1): -3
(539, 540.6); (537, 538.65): -7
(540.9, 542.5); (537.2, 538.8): -5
